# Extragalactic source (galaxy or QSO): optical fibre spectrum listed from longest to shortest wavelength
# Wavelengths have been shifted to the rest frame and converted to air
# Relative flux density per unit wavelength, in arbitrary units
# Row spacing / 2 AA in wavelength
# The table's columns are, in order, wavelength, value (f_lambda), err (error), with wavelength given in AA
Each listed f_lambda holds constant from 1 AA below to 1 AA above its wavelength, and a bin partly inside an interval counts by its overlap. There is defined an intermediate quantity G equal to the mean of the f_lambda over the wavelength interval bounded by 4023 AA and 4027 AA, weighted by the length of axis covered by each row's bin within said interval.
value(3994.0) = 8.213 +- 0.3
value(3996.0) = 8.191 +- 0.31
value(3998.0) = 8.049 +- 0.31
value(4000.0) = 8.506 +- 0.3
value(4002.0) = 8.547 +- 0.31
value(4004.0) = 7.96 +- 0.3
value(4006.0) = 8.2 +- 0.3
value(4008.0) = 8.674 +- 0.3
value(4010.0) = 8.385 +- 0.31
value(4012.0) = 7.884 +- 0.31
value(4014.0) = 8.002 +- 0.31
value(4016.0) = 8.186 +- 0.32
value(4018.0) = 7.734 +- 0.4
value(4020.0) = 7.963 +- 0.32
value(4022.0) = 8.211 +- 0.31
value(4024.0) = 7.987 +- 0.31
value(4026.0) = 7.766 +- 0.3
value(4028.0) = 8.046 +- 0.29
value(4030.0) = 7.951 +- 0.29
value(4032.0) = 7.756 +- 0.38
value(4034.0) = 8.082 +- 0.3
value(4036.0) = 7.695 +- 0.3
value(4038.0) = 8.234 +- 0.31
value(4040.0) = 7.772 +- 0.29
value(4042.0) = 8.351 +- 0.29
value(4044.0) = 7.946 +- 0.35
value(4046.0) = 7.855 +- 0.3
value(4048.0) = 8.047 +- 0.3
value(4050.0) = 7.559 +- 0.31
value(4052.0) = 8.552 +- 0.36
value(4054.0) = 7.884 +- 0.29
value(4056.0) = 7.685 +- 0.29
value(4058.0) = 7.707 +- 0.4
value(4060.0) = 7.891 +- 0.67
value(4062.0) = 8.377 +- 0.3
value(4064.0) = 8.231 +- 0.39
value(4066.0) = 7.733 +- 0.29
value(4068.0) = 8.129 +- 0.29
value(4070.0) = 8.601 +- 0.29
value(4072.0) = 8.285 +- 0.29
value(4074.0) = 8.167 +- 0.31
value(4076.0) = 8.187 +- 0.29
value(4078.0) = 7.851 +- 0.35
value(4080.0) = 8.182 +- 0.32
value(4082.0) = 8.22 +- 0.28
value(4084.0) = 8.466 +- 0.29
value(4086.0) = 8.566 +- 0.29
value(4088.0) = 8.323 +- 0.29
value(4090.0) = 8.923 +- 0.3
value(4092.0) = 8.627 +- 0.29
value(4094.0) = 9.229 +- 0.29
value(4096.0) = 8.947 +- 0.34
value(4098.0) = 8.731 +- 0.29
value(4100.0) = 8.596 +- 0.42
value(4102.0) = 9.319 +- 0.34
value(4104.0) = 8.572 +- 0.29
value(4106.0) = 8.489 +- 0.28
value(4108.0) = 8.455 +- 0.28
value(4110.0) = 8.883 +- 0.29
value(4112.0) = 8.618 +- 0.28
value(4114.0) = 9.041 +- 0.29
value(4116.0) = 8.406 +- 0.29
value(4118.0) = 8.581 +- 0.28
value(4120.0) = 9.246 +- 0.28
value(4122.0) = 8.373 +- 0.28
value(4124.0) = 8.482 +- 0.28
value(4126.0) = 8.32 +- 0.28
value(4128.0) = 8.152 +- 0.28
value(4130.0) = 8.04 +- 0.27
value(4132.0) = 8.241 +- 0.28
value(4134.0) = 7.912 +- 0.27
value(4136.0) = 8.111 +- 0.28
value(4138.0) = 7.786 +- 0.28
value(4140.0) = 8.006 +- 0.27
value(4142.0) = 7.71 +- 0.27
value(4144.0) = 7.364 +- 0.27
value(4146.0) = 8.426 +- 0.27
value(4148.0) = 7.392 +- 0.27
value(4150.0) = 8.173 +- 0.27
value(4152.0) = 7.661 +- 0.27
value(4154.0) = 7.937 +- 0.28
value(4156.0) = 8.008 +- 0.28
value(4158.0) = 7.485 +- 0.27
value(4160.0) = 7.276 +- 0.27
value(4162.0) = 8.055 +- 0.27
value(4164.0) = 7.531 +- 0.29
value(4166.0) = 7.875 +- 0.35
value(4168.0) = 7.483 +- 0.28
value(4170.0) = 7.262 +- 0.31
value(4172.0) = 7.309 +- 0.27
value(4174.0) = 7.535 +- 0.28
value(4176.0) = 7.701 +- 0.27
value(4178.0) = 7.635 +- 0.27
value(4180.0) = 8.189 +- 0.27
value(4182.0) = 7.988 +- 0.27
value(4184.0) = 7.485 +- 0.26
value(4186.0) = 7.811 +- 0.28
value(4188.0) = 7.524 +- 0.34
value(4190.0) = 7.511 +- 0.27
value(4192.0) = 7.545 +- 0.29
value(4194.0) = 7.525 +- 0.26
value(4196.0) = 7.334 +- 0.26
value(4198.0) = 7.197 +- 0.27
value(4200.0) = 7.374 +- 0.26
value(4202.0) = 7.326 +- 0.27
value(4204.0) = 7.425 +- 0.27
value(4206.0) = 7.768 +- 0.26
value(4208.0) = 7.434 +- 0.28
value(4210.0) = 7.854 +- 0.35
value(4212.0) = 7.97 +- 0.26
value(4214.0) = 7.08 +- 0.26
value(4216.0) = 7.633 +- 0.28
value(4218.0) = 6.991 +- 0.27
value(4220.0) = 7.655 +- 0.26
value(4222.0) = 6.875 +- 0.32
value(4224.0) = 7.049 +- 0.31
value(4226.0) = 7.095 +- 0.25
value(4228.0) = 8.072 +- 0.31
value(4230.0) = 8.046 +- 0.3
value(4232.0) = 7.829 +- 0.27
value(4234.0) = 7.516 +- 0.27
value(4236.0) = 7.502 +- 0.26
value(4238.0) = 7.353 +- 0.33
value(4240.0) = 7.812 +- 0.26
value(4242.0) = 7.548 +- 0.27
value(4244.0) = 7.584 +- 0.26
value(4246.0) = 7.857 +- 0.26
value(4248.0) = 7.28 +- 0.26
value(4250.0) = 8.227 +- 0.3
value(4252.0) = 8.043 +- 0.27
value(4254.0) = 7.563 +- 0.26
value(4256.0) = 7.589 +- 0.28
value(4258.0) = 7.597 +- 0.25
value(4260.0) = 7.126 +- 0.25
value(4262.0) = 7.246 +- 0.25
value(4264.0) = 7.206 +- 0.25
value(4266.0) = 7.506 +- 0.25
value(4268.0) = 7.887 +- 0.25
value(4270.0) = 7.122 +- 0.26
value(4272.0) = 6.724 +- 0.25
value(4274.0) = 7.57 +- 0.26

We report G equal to 7.9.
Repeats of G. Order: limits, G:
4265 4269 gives 7.7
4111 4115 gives 8.8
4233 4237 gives 7.5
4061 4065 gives 8.3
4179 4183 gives 8.1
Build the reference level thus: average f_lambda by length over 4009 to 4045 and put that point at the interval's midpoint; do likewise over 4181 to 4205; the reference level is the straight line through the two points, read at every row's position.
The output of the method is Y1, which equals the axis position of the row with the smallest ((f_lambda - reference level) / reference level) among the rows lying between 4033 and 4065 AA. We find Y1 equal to 4050.0 AA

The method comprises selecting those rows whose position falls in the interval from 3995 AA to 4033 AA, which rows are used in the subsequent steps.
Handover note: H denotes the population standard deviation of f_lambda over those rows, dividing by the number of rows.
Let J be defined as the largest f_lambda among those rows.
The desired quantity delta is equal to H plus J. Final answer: 8.9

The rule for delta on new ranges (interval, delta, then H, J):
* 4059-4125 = 9.7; 0.38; 9.319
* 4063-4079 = 8.8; 0.25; 8.601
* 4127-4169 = 8.7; 0.32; 8.426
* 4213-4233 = 8.5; 0.44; 8.072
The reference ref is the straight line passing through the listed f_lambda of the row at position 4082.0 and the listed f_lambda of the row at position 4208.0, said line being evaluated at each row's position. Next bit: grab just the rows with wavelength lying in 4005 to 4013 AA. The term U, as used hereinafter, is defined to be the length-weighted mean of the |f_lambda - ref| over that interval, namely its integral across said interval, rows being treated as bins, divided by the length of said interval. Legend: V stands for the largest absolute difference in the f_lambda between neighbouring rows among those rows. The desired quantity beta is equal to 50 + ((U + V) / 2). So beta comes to 50.45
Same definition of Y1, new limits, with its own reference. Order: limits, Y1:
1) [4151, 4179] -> 4160.0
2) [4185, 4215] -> 4214.0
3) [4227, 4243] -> 4238.0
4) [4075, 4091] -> 4078.0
